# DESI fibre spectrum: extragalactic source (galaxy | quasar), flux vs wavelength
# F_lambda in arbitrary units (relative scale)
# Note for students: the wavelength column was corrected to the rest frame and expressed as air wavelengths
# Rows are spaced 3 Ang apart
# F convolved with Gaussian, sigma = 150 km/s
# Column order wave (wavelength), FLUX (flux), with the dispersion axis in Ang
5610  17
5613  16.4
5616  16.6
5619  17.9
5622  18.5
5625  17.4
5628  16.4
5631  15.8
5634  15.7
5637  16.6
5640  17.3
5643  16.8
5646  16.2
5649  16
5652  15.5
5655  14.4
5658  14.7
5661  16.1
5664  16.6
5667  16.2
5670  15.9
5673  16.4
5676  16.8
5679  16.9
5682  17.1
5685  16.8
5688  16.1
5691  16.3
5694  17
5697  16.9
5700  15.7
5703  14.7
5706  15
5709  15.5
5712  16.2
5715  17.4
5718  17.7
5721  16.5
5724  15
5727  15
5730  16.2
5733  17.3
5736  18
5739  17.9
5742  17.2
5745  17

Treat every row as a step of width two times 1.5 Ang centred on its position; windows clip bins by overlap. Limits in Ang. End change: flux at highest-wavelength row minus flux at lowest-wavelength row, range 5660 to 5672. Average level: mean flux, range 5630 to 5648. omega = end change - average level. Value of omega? -16.6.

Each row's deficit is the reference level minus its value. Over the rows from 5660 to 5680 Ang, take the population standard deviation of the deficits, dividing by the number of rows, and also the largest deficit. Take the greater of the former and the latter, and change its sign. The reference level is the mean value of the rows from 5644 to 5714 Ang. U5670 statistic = -0.3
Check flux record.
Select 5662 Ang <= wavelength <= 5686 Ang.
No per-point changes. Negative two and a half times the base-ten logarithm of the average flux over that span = -3.05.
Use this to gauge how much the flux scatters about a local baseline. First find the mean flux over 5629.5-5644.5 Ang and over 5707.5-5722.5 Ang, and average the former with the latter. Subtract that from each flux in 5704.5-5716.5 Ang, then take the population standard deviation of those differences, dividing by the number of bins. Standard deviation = 0.9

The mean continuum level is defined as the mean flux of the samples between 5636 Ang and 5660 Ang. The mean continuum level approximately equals 15.9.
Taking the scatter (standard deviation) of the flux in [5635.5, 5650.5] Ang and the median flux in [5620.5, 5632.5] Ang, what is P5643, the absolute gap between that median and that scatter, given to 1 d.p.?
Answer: 16.4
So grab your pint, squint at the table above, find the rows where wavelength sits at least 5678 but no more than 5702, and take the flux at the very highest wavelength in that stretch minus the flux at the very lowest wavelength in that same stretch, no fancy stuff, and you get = -1.2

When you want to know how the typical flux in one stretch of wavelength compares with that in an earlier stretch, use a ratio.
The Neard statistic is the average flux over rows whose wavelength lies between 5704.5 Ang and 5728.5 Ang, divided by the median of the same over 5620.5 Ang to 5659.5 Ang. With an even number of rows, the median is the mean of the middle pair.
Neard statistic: 0.99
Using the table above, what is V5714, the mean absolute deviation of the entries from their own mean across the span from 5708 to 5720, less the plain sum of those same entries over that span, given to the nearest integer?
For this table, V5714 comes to -66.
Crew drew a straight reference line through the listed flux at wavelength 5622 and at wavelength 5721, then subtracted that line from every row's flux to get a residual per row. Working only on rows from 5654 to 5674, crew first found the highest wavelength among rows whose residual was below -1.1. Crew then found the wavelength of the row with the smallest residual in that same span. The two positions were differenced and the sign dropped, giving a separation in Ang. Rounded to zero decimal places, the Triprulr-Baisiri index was 15 Ang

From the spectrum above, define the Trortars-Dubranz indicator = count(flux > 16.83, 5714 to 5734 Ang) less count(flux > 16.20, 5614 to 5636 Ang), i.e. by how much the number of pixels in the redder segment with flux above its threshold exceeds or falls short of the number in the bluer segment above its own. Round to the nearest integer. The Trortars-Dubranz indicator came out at -2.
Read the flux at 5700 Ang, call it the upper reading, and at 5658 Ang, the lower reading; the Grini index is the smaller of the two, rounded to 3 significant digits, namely 14.7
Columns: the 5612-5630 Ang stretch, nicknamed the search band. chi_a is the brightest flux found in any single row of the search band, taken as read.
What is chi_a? 18.5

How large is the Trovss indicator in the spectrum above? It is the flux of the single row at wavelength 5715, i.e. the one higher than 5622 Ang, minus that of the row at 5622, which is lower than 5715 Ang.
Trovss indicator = -1.1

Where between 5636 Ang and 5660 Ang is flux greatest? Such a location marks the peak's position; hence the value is 5640 Ang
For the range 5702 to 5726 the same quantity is 5718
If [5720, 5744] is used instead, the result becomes 5736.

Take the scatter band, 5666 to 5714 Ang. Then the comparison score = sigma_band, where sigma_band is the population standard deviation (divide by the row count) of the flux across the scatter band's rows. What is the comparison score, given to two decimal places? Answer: 0.69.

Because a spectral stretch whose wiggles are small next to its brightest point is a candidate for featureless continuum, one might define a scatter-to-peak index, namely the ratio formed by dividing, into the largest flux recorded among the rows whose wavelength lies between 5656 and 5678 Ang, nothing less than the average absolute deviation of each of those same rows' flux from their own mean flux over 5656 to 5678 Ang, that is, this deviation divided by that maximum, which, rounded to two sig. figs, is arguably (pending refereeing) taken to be 0.027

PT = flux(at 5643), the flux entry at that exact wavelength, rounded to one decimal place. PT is 16.8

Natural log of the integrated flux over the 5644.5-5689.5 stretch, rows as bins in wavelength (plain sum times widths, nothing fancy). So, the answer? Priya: 6.6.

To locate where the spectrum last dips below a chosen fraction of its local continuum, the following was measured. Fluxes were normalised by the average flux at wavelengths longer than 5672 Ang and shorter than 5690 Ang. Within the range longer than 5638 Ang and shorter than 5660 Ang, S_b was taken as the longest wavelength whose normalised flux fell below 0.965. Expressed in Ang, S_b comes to 5658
